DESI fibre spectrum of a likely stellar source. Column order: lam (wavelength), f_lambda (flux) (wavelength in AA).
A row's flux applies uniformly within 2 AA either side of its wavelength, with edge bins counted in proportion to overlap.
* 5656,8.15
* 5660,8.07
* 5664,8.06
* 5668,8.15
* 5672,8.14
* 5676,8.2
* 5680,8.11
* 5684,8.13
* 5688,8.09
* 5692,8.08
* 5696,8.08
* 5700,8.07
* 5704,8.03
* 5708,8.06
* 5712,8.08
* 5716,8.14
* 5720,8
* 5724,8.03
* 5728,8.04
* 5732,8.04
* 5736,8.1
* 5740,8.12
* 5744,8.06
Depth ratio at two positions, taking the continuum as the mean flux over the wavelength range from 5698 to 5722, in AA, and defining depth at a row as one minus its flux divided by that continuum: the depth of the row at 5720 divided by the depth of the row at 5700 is -9.5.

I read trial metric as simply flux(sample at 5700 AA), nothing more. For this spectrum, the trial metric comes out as 8.07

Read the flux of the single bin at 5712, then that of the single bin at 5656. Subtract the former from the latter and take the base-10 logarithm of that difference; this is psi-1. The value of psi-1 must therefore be -1.2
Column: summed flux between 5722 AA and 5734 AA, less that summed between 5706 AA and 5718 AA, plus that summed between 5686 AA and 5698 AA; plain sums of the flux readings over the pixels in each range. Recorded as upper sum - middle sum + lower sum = 24.08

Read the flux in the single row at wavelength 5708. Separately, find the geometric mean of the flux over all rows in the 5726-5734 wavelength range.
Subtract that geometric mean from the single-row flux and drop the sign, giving 0.02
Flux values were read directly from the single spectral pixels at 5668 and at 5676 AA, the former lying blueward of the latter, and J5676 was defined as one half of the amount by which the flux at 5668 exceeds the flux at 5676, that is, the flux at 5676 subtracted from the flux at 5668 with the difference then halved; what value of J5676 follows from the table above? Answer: -0.025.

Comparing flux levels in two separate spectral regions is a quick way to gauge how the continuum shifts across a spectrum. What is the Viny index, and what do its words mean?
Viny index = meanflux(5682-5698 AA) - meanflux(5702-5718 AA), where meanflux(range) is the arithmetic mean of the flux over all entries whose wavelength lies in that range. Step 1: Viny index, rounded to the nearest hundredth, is 0.02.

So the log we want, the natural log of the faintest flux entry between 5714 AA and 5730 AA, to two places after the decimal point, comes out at 2.08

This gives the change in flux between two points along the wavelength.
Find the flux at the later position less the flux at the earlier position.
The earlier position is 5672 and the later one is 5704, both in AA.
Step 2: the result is -0.11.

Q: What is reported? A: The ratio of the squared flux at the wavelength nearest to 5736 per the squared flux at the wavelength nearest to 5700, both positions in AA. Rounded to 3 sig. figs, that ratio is 1.01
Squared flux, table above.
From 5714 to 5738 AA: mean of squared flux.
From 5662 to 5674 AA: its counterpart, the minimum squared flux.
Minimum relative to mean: 1.00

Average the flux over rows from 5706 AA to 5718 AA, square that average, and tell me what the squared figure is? 65.5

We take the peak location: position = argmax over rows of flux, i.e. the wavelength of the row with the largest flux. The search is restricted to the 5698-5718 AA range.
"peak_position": 5716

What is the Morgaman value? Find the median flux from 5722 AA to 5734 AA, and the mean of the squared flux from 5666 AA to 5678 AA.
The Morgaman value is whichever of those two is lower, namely 8.04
